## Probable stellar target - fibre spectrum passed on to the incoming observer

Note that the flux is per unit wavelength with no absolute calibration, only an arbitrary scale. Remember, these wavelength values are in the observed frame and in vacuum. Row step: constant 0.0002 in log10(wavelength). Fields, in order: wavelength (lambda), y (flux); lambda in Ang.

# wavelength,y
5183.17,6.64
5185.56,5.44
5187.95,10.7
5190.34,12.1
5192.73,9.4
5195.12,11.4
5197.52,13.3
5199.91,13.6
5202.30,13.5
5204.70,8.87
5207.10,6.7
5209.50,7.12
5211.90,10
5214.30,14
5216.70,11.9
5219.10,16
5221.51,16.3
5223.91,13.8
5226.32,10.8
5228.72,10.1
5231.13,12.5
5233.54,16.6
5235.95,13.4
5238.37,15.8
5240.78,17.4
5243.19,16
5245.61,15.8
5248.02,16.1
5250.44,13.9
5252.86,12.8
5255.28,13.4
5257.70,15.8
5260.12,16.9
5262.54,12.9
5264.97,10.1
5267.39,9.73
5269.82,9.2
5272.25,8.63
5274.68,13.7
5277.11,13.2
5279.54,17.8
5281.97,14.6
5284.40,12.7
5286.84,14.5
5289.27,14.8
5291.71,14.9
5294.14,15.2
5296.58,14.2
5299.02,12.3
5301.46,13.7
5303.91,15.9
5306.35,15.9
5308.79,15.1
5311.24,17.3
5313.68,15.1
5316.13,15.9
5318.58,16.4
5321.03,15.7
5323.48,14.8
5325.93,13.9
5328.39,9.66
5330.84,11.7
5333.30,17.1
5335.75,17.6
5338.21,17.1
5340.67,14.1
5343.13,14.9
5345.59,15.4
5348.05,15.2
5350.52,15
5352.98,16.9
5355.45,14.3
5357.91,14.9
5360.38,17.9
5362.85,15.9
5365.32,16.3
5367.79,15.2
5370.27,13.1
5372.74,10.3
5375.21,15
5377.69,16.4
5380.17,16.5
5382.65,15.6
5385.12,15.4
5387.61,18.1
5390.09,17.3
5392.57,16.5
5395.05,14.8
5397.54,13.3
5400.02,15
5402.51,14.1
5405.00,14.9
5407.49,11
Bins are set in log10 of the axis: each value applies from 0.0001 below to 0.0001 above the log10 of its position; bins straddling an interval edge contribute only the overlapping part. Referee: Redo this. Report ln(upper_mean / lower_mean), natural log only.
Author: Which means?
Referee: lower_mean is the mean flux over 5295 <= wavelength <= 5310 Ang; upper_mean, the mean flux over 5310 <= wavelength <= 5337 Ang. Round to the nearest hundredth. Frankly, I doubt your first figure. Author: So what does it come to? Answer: 0.03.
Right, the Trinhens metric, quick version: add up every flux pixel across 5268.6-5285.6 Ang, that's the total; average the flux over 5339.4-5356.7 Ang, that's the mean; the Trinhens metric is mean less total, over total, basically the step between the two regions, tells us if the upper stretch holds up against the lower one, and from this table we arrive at -0.83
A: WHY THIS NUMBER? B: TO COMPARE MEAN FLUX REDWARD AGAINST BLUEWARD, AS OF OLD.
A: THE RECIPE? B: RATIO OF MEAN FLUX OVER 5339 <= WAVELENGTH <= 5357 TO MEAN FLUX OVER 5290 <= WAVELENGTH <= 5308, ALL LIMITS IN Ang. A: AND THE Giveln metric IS 1.04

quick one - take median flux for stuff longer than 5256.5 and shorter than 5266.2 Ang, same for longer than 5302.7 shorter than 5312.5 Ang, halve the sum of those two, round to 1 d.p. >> 15.1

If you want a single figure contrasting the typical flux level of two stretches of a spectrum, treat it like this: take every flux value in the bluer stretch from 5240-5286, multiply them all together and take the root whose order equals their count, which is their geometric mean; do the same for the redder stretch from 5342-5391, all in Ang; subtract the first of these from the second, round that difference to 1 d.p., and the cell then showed 1.9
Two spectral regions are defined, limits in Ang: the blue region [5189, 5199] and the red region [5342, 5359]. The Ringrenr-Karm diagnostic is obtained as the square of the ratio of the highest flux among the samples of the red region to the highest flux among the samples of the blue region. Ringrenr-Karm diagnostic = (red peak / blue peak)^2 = 1.61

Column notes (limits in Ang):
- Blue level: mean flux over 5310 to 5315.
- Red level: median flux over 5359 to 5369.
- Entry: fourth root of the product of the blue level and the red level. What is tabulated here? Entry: 4.02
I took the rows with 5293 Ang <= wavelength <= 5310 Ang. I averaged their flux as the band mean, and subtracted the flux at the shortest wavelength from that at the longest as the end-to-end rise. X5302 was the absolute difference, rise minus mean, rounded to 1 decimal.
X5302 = 14.7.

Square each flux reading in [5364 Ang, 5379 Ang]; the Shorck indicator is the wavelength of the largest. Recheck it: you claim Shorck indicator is 5377.69 Ang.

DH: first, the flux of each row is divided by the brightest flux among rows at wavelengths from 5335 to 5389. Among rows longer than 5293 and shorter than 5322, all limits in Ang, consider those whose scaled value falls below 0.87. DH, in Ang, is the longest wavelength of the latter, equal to 5321.03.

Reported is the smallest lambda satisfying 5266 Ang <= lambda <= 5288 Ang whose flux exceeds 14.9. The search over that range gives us 5279.54 Ang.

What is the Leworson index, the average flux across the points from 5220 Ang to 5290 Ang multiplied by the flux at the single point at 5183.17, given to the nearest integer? 91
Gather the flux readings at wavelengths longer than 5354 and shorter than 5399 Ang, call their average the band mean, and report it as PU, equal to 15.4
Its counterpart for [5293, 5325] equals 15.2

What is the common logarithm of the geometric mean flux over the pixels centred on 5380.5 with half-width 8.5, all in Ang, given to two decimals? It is 1.18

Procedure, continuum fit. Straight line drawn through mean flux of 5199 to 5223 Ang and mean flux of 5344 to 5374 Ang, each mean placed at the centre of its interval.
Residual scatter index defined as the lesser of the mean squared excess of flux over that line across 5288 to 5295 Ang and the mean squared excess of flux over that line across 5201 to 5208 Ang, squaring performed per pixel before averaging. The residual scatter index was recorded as 2.0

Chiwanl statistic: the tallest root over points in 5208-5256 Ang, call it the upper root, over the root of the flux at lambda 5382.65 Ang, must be 1.06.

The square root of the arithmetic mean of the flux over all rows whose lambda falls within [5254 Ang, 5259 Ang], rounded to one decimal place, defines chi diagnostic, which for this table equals 3.8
